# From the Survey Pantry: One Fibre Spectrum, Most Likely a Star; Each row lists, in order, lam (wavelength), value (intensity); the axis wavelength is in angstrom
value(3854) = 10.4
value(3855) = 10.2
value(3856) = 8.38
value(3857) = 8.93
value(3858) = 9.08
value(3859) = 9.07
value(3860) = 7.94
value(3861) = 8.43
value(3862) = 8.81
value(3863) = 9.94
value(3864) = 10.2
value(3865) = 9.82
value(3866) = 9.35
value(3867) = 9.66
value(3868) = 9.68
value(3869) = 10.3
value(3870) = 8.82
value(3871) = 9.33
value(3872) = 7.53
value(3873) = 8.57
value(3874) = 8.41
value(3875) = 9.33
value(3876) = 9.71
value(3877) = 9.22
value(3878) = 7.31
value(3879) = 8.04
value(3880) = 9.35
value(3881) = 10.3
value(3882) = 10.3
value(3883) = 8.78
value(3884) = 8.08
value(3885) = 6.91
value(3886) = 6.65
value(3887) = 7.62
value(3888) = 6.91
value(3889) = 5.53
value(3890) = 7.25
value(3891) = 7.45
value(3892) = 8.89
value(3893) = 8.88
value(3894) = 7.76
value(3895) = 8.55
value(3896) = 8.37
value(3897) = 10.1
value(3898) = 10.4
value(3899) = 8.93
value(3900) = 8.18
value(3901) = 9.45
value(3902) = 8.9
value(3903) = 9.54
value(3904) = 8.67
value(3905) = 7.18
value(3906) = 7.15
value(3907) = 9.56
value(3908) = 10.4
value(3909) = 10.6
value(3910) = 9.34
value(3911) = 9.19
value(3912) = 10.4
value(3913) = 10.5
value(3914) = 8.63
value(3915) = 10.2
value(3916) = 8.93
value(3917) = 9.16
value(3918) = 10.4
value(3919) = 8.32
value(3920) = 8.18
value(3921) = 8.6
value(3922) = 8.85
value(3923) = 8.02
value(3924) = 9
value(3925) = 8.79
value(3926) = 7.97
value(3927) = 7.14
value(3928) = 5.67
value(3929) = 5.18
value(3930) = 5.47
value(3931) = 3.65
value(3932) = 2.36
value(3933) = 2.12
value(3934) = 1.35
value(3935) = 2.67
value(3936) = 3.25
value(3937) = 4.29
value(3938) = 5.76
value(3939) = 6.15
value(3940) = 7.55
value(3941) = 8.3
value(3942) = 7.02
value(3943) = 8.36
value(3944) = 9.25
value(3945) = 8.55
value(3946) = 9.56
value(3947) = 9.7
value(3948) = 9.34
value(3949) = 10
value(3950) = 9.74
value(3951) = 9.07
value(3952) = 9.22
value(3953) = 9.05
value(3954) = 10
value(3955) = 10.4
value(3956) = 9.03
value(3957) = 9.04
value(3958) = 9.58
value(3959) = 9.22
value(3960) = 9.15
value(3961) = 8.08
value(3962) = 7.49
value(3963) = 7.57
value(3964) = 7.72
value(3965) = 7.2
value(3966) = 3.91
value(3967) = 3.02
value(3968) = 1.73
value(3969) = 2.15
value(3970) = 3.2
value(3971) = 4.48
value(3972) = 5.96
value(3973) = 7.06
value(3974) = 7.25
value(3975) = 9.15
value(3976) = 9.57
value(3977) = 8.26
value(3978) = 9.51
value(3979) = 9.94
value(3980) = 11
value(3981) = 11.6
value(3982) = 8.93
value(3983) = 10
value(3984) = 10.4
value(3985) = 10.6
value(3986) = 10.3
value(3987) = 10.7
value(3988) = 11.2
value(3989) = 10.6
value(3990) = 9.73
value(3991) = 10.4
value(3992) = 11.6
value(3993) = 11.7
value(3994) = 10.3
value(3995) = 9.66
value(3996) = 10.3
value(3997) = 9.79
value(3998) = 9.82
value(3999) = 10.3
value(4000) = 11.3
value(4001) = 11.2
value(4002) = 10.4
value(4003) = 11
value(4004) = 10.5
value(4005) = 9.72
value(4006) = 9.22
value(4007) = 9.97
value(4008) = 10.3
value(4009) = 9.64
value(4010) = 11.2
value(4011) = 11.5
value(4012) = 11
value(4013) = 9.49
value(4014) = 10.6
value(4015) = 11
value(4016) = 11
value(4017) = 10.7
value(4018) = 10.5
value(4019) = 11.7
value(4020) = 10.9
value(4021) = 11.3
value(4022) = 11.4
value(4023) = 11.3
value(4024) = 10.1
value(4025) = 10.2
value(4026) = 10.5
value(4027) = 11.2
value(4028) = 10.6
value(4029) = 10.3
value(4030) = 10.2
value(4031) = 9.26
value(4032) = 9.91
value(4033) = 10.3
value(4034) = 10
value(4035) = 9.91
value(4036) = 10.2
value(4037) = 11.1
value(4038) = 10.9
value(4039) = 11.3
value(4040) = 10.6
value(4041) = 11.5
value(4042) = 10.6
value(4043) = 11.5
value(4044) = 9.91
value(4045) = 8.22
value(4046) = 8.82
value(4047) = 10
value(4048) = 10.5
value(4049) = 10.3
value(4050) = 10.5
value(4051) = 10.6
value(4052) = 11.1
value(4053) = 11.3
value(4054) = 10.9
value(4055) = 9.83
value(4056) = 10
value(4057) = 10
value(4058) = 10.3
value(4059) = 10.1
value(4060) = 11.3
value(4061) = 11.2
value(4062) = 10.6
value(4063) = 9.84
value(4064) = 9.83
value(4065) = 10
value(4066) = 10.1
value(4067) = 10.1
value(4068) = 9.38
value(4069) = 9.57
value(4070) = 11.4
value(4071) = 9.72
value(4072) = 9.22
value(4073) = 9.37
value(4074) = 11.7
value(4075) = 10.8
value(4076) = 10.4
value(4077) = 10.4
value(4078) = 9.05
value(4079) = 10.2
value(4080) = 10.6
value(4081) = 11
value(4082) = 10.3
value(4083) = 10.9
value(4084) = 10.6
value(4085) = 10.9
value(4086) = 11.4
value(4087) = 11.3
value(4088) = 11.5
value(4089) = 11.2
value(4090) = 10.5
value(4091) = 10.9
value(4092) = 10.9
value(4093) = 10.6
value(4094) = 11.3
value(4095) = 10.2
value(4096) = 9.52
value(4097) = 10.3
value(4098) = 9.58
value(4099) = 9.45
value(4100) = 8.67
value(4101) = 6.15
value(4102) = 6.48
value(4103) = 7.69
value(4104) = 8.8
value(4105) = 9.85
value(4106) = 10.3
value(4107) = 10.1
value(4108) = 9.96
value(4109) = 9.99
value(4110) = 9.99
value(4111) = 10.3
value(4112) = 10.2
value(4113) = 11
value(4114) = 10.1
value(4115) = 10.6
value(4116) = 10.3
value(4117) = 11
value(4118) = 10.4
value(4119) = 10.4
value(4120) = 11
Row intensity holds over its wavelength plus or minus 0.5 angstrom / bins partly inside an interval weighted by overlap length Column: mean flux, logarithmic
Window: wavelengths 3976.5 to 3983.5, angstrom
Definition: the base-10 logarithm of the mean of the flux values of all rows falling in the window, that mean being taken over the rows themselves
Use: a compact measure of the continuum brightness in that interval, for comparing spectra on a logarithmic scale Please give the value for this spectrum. 0.995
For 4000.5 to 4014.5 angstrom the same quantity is 1.017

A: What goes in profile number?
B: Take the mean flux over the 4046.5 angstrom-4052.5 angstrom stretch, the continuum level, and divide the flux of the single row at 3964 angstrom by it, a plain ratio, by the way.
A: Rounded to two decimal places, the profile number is 0.74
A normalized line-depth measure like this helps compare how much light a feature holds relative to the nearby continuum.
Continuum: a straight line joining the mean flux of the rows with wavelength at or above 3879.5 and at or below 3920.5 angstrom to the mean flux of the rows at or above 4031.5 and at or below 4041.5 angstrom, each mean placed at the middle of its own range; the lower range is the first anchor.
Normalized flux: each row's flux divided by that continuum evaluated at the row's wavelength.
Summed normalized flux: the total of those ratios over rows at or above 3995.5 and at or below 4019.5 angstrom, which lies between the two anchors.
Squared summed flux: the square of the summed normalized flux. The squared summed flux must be 612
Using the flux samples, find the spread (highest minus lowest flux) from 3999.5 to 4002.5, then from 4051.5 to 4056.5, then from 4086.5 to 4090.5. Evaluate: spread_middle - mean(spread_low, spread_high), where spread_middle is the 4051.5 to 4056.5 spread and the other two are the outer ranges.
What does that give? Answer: 0.5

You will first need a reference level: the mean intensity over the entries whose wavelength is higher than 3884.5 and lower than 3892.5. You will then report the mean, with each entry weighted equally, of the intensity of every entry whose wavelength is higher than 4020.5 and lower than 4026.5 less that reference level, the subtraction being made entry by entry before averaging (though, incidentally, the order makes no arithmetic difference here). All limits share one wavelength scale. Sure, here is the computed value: 3.6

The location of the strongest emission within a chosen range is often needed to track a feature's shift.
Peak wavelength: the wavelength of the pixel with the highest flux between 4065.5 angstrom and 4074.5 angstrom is 4074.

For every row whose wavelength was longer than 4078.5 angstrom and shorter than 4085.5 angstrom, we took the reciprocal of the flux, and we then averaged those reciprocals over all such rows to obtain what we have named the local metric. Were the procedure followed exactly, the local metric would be 0.094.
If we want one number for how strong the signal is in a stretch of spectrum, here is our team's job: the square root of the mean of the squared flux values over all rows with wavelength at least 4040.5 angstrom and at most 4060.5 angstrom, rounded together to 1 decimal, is 10.4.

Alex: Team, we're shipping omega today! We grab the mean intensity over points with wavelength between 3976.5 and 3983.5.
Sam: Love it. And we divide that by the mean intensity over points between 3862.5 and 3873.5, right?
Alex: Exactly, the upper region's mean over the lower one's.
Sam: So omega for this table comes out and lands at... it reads 1.05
